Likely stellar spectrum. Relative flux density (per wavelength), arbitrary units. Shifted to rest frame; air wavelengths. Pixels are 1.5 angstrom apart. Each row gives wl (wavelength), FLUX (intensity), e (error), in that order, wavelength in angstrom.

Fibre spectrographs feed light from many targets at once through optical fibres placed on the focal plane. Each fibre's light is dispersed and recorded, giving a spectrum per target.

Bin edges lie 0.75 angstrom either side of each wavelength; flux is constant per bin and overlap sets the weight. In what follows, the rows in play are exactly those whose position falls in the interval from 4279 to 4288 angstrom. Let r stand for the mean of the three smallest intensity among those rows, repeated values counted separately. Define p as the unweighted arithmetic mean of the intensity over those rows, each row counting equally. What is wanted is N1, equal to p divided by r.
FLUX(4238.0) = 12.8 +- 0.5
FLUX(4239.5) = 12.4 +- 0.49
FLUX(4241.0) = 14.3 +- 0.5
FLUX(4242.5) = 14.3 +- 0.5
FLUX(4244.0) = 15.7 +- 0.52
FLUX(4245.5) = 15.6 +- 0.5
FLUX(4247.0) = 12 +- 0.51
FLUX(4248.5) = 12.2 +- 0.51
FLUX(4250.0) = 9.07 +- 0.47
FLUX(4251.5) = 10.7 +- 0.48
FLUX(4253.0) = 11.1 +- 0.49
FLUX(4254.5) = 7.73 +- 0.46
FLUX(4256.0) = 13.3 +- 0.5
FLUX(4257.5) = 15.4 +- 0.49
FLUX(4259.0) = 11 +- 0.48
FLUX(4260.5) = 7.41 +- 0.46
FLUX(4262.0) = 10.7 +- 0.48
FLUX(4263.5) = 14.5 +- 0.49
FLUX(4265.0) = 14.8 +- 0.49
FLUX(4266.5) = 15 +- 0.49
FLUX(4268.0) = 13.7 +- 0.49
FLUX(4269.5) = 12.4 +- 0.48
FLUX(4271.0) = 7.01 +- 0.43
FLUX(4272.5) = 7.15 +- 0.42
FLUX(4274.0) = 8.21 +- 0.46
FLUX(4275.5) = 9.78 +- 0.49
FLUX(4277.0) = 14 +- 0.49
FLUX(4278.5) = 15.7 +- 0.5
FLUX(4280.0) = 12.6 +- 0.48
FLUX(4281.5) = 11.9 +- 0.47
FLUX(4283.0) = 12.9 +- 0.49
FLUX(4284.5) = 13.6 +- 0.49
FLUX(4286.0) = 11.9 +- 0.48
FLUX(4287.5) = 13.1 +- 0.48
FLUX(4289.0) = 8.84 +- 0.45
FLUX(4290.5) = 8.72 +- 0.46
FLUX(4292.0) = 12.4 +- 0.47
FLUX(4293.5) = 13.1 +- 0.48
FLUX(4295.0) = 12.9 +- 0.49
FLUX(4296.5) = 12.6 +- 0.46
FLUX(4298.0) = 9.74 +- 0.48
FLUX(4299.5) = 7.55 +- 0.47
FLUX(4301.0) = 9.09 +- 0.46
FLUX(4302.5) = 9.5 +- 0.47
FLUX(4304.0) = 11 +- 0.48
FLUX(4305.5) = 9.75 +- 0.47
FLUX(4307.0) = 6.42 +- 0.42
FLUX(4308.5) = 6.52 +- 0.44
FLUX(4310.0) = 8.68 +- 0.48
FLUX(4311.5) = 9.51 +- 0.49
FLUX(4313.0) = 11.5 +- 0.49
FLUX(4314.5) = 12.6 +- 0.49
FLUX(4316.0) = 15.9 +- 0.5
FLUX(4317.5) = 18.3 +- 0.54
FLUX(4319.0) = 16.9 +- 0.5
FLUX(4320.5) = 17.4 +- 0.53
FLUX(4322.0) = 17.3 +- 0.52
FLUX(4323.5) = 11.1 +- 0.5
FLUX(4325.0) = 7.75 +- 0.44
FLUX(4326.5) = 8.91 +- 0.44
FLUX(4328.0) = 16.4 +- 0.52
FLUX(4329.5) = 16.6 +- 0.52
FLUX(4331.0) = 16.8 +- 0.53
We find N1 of 1.0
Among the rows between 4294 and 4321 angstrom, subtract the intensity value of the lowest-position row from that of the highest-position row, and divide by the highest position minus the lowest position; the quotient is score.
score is 0.18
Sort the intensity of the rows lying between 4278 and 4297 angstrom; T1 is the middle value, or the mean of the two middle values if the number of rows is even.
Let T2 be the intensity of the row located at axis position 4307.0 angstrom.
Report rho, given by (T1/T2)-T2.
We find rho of -4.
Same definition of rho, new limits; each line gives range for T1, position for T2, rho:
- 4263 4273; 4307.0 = -4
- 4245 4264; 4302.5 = -8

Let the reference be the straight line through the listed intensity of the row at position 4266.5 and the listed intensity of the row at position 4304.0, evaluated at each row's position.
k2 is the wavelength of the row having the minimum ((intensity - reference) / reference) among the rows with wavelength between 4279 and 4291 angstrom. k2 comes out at 4290.5 angstrom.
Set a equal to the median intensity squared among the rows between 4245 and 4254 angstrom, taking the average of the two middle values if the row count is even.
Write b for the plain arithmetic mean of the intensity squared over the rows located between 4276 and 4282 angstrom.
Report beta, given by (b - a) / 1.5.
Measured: 35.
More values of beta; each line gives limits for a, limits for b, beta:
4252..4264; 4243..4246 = 82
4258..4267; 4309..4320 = 16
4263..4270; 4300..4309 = -88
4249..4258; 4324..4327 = -33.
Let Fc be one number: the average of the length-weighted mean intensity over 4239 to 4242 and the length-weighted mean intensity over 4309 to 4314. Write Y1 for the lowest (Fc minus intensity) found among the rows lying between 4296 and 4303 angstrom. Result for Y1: -0.9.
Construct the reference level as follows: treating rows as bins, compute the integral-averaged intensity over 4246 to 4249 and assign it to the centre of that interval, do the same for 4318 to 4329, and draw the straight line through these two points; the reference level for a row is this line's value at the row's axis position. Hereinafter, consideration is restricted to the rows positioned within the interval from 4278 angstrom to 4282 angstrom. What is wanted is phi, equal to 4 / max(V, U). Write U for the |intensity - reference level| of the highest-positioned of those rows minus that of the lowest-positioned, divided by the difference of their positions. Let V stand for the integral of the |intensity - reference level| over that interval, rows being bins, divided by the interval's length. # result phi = 2.9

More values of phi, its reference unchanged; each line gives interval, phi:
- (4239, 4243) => 2.8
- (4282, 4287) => 6.4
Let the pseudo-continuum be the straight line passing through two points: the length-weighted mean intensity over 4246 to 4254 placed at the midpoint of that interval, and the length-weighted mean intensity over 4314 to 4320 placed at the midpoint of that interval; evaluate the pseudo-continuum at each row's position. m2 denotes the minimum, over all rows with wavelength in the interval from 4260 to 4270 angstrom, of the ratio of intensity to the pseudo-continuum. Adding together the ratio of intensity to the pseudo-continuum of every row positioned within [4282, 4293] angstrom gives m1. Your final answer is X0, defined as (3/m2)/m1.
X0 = 0.82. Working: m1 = 5.9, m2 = 0.63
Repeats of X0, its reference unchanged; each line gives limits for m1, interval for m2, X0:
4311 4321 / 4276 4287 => 0.55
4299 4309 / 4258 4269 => 1.21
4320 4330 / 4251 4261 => 0.84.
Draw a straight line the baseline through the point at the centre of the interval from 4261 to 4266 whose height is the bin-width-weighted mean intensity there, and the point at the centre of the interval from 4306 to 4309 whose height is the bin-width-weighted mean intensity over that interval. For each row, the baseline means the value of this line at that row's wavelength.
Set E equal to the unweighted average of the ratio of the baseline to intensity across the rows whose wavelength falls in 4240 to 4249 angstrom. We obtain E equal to 1.1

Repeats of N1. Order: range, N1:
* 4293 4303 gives 1.2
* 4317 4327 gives 1.5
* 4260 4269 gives 1.2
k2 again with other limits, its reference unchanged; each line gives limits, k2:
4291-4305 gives 4299.5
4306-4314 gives 4307.0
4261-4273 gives 4271.0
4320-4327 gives 4325.0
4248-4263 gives 4260.5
